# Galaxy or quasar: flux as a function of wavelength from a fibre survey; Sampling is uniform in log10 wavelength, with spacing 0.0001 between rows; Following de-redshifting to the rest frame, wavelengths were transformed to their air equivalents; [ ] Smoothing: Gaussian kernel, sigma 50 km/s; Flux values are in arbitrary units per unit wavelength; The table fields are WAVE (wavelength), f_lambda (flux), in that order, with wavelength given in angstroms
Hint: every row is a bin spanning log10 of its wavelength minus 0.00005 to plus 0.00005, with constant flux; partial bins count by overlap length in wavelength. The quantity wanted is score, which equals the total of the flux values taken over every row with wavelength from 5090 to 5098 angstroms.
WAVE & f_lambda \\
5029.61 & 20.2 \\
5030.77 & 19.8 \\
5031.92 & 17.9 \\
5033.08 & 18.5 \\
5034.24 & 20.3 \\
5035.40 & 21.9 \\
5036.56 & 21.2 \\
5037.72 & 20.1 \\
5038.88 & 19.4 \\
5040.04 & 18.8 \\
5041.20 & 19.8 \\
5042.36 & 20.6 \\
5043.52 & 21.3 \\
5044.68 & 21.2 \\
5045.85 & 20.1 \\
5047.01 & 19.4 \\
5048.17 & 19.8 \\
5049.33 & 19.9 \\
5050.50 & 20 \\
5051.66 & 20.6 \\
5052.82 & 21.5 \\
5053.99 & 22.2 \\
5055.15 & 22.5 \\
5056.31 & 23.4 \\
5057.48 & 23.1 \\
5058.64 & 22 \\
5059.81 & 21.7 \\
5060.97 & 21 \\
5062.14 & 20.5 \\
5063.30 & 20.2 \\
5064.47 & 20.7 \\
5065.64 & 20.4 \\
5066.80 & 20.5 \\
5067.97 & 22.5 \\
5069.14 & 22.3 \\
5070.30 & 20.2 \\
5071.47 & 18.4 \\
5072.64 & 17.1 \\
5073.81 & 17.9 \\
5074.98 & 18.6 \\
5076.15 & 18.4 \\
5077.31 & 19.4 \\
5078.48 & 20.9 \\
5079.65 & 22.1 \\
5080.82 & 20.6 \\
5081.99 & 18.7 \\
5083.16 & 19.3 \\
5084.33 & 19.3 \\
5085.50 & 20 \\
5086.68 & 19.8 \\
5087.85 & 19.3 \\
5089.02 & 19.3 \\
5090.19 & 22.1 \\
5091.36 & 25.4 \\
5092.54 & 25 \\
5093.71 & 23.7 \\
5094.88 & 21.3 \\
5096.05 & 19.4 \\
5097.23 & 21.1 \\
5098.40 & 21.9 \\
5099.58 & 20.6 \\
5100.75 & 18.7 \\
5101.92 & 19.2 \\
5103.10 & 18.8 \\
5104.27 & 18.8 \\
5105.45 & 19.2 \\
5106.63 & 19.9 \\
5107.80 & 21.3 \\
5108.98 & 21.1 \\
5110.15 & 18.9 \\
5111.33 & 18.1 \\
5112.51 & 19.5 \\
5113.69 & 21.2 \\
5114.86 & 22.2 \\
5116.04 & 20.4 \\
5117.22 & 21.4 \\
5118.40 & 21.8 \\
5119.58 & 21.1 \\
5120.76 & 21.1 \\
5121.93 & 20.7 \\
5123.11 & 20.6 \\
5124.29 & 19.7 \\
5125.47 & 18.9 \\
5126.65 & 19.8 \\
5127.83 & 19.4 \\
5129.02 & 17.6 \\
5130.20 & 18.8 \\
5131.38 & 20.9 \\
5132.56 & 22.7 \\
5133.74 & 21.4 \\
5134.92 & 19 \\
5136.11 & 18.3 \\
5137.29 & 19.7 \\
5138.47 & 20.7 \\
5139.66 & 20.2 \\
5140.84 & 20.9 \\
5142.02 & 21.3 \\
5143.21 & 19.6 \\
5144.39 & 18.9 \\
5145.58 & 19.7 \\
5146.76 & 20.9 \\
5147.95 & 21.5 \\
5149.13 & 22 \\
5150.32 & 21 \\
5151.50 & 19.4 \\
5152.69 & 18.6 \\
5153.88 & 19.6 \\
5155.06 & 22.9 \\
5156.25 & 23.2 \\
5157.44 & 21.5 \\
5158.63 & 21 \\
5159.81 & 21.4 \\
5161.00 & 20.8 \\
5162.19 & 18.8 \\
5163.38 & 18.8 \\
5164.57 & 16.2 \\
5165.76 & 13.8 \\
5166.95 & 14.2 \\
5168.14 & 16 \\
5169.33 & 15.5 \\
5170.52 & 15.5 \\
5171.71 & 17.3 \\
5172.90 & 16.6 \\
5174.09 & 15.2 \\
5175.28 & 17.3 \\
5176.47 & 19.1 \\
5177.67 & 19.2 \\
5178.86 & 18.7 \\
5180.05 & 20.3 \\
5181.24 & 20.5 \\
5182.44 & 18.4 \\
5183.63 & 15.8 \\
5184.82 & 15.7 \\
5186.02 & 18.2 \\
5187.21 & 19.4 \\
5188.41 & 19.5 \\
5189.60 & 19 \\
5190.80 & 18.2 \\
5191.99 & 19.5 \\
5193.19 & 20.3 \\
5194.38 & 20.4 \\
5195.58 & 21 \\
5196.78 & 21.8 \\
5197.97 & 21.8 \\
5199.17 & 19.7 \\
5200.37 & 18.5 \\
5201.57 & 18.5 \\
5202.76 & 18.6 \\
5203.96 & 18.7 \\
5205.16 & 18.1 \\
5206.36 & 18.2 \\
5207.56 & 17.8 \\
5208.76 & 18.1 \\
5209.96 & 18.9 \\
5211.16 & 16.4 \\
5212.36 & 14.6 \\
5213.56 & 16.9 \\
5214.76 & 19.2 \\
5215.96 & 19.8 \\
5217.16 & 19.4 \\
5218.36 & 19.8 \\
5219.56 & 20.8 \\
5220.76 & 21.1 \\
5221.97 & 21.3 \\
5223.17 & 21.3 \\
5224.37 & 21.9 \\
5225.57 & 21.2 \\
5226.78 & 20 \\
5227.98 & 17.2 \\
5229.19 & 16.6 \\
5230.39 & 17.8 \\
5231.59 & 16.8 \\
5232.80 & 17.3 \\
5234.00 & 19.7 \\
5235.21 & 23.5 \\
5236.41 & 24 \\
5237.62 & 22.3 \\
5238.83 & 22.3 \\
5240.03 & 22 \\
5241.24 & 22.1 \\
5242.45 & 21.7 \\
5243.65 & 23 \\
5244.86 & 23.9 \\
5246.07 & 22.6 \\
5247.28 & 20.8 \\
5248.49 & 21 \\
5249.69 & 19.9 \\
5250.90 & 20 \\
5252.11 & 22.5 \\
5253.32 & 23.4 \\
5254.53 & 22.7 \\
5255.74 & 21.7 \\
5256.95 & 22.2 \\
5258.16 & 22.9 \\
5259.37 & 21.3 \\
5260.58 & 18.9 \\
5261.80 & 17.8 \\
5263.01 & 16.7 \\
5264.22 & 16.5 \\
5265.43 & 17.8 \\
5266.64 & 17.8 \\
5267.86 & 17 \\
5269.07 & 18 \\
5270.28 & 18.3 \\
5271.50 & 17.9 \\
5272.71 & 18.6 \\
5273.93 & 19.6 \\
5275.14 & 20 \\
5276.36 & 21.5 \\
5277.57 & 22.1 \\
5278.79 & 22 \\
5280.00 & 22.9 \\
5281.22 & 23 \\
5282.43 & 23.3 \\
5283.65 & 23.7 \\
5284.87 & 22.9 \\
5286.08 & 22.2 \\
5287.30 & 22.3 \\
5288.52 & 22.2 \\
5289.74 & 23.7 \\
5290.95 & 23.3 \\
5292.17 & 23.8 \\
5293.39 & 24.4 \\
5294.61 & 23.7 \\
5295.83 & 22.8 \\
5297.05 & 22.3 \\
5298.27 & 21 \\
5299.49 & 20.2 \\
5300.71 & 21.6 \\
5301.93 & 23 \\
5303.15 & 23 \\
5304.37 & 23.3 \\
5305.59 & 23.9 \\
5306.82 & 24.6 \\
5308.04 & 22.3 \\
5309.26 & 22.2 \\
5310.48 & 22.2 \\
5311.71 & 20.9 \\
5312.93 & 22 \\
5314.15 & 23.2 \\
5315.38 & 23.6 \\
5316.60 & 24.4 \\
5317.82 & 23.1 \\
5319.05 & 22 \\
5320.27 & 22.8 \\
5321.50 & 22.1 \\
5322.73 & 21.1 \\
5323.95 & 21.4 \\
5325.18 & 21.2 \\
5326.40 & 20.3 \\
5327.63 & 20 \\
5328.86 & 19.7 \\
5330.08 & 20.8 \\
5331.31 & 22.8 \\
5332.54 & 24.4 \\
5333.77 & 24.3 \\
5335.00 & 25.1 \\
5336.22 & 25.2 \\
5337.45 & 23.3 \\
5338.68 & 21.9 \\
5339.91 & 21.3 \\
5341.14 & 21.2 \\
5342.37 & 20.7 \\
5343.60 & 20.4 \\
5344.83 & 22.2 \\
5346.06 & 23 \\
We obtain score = 158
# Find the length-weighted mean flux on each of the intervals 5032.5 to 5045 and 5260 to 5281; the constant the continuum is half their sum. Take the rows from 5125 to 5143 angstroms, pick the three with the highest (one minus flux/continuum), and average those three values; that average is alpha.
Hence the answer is 0.07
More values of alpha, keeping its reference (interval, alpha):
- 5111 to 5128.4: 0.04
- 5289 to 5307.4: -0.06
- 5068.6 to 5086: 0.10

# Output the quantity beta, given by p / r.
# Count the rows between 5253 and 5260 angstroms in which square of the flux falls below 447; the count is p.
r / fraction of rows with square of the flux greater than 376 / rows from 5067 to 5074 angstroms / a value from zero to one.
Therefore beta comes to 0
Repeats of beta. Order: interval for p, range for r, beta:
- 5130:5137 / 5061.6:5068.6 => 4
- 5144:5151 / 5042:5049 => 4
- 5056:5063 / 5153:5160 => 2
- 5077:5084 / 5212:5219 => 10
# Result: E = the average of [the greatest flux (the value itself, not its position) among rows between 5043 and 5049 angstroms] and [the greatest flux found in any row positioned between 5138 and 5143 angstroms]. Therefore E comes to 21.3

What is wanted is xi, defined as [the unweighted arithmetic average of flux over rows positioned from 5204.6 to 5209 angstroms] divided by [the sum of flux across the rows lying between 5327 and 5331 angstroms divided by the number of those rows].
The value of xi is 0.90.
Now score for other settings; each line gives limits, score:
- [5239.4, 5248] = 156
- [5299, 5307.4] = 160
